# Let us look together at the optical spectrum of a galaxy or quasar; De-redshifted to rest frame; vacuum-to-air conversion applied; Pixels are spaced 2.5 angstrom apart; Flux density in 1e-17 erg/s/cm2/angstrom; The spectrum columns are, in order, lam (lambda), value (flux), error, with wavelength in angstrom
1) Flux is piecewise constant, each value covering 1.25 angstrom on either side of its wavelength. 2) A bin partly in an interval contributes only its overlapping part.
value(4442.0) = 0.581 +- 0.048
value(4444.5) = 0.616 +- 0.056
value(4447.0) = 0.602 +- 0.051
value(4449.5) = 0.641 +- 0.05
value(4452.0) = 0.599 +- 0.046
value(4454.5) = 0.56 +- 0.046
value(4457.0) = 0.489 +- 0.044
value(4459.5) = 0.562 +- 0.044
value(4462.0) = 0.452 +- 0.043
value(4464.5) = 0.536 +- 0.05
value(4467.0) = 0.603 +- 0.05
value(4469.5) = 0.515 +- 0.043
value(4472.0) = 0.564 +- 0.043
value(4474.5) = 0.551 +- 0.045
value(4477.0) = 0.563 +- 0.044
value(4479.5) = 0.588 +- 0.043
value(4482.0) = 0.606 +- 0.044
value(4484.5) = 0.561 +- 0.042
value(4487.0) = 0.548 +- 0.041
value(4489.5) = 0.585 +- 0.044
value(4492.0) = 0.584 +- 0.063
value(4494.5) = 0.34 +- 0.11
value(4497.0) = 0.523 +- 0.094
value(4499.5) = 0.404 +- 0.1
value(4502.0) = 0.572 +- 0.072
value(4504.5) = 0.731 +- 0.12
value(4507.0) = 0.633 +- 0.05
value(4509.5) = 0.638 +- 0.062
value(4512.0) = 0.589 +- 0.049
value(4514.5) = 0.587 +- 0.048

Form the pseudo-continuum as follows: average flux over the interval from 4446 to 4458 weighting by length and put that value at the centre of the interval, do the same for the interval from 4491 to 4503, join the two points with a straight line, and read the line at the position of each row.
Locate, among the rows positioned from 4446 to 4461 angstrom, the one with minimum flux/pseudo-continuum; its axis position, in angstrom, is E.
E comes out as 4457.0 angstrom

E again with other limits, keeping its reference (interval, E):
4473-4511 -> 4494.5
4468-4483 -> 4469.5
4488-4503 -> 4494.5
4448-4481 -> 4462.0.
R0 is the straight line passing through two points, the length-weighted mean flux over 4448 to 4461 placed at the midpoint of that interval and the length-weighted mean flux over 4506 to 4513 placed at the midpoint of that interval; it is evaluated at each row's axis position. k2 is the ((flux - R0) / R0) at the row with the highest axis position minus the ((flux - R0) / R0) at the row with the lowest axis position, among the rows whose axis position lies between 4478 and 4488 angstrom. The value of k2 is -0.08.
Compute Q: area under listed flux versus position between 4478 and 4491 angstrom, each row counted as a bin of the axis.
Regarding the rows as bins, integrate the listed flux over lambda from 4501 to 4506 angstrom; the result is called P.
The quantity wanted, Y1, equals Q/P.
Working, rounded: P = 3.3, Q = 7.5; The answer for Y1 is 2.3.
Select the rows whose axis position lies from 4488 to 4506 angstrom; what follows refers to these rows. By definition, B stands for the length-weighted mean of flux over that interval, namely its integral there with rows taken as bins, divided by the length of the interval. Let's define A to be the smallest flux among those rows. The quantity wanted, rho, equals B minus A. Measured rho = 0.20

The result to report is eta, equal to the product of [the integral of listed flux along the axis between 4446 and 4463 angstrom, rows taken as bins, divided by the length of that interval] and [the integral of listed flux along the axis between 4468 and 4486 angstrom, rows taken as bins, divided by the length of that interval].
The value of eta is 0.32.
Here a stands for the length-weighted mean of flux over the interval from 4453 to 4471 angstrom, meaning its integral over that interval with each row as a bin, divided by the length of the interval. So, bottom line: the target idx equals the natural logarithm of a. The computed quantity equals -0.63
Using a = 0.53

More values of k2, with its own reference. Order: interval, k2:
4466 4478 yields -0.08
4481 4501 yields -0.36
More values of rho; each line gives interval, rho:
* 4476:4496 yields 0.21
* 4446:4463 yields 0.11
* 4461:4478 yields 0.09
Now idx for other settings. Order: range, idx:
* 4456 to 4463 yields -0.69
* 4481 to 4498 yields -0.63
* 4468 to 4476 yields -0.61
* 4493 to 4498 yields -0.83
